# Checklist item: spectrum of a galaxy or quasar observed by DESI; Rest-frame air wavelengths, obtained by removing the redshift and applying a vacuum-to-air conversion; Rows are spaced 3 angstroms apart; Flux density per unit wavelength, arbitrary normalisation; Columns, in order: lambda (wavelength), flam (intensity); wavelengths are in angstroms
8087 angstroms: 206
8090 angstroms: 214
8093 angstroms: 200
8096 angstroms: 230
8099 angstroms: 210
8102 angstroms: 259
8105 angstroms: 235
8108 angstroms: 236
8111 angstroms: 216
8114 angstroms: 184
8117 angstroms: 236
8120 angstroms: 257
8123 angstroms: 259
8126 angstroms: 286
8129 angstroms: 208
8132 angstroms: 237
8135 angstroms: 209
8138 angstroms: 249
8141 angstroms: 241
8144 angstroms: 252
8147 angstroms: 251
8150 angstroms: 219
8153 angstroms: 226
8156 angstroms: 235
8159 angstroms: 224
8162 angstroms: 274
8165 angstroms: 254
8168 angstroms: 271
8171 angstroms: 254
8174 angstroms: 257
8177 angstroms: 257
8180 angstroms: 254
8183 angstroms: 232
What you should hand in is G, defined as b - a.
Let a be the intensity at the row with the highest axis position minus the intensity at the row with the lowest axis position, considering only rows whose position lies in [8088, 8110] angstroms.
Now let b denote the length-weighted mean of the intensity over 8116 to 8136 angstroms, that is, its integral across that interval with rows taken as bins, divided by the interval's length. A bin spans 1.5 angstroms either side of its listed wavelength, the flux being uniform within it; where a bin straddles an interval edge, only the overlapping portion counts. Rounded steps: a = 22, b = 243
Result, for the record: 221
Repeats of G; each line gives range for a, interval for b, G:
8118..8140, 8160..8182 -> 267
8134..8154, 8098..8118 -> 208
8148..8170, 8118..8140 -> 191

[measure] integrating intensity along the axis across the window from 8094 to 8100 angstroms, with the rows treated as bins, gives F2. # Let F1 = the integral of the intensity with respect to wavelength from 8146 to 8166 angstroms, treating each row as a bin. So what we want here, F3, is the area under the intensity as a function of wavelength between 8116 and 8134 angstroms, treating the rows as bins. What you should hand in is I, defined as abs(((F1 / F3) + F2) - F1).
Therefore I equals 3480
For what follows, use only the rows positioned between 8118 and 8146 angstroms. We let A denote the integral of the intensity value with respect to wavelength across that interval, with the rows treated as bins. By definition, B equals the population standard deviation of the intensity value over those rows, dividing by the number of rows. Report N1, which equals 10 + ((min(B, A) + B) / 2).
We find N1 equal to 33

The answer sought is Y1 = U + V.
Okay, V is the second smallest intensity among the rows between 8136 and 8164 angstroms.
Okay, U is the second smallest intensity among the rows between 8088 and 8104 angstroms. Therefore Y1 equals 434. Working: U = 210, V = 224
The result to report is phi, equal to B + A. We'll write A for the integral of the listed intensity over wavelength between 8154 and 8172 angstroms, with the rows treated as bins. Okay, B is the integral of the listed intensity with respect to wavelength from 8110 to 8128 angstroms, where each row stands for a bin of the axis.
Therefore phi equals 8832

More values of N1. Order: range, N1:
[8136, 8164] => 26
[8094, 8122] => 32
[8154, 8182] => 25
